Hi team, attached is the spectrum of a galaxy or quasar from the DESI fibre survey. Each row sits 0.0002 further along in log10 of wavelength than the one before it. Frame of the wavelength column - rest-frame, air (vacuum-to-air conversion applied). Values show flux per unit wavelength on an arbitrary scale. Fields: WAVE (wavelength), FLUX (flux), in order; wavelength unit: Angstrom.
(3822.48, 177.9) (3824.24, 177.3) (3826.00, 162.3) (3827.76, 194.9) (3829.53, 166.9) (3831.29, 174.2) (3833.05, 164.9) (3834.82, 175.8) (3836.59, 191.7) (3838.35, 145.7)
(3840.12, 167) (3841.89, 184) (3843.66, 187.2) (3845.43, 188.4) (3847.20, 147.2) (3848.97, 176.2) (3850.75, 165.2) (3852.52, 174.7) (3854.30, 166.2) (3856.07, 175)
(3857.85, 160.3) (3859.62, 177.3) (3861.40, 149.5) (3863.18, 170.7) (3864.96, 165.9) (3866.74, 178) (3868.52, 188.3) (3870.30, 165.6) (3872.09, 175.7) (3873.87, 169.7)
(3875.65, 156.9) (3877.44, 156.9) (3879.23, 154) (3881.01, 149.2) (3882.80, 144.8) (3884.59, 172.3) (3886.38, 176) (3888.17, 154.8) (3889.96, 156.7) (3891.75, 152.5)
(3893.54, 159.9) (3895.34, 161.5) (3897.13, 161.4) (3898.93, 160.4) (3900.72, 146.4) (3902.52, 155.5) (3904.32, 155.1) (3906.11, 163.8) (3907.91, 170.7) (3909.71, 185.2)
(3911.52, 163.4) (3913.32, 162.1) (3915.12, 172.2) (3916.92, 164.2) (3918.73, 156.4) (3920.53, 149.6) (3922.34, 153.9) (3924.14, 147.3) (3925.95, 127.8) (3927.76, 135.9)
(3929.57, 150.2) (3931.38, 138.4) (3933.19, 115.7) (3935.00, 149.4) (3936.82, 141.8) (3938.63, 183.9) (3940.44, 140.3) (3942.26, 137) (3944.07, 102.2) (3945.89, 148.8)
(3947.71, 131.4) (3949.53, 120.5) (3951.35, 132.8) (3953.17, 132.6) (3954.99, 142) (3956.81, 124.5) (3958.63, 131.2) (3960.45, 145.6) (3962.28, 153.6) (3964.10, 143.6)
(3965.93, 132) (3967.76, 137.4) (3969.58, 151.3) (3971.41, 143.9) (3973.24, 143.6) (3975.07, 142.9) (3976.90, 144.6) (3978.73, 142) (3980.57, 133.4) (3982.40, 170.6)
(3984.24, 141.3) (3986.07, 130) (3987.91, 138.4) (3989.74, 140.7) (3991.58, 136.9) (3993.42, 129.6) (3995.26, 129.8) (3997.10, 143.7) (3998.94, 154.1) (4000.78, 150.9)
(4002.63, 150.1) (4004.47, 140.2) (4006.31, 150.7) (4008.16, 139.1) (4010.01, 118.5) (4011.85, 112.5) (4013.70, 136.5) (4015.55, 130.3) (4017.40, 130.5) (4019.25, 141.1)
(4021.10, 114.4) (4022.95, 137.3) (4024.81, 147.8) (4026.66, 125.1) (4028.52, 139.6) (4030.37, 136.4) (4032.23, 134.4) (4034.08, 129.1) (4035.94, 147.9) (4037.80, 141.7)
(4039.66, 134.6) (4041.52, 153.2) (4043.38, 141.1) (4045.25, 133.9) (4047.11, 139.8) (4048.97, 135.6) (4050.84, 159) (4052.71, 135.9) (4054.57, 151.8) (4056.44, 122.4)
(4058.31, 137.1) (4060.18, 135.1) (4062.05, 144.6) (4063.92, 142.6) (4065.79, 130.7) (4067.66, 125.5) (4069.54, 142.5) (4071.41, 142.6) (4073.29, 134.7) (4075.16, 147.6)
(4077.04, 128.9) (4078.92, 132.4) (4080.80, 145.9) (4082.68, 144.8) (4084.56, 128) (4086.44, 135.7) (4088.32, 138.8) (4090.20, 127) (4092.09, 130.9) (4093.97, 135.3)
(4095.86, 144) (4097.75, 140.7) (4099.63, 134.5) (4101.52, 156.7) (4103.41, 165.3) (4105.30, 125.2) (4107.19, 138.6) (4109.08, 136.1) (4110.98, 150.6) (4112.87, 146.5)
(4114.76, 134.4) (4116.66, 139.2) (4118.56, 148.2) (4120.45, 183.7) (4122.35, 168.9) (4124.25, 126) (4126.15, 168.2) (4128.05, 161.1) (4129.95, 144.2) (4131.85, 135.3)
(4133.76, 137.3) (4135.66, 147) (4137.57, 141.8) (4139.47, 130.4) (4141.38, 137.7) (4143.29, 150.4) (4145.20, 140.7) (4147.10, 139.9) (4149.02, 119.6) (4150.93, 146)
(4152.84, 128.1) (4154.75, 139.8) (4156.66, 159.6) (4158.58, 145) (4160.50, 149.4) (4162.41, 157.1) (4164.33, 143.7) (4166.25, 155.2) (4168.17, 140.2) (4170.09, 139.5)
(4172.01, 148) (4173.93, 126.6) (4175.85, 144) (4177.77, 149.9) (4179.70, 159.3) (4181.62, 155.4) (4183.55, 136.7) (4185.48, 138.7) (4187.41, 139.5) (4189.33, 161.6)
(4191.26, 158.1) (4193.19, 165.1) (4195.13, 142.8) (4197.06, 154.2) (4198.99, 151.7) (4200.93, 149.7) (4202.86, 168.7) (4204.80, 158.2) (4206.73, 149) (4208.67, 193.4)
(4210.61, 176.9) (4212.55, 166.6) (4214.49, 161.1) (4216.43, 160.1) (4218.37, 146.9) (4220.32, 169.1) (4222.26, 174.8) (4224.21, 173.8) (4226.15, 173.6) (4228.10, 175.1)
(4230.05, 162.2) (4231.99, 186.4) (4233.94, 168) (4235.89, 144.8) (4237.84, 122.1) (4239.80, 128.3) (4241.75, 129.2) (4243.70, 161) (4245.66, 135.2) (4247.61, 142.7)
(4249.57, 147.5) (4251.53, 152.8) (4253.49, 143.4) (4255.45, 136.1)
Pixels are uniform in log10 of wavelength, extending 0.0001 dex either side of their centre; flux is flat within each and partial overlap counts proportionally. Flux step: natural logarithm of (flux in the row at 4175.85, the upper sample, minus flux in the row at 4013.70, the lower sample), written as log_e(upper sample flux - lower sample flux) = 2.0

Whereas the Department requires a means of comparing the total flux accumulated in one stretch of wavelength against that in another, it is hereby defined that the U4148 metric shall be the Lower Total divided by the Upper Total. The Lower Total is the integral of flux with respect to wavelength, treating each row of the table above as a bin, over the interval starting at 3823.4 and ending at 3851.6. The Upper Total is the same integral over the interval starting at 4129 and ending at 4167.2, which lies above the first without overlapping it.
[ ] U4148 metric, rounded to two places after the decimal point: 0.90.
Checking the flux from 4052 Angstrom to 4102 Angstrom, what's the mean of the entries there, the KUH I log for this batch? 138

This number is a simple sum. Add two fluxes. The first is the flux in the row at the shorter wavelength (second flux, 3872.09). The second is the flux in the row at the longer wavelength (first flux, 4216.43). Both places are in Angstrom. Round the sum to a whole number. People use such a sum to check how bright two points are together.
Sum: 336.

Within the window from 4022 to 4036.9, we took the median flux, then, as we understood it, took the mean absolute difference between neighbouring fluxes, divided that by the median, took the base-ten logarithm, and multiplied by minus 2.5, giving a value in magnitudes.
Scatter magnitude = 2.74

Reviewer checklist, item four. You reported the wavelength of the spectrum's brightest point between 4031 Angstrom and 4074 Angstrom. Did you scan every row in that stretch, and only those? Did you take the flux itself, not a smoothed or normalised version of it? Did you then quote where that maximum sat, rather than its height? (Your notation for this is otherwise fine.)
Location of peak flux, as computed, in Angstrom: 4050.84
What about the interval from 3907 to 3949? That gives 3909.71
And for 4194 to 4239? 4208.67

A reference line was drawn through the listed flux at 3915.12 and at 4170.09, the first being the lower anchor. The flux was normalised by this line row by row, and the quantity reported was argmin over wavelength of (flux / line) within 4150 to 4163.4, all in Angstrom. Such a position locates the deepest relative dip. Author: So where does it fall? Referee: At 4152.84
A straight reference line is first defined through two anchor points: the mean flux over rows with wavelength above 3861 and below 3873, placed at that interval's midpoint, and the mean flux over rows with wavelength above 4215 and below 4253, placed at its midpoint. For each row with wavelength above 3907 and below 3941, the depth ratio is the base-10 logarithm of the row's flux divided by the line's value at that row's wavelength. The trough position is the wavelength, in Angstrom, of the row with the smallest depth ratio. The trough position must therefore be 3933.19 Angstrom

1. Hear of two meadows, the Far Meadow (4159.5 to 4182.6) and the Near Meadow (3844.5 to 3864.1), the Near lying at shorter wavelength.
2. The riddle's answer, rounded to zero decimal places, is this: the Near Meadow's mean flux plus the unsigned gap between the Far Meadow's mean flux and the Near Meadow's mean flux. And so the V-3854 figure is 189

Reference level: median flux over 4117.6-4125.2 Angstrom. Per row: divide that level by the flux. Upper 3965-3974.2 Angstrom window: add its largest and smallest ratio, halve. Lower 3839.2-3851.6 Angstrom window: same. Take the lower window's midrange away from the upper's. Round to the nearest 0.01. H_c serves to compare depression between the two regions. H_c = 0.17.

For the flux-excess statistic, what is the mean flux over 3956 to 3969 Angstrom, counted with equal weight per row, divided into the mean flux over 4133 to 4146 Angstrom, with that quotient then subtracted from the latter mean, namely 140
